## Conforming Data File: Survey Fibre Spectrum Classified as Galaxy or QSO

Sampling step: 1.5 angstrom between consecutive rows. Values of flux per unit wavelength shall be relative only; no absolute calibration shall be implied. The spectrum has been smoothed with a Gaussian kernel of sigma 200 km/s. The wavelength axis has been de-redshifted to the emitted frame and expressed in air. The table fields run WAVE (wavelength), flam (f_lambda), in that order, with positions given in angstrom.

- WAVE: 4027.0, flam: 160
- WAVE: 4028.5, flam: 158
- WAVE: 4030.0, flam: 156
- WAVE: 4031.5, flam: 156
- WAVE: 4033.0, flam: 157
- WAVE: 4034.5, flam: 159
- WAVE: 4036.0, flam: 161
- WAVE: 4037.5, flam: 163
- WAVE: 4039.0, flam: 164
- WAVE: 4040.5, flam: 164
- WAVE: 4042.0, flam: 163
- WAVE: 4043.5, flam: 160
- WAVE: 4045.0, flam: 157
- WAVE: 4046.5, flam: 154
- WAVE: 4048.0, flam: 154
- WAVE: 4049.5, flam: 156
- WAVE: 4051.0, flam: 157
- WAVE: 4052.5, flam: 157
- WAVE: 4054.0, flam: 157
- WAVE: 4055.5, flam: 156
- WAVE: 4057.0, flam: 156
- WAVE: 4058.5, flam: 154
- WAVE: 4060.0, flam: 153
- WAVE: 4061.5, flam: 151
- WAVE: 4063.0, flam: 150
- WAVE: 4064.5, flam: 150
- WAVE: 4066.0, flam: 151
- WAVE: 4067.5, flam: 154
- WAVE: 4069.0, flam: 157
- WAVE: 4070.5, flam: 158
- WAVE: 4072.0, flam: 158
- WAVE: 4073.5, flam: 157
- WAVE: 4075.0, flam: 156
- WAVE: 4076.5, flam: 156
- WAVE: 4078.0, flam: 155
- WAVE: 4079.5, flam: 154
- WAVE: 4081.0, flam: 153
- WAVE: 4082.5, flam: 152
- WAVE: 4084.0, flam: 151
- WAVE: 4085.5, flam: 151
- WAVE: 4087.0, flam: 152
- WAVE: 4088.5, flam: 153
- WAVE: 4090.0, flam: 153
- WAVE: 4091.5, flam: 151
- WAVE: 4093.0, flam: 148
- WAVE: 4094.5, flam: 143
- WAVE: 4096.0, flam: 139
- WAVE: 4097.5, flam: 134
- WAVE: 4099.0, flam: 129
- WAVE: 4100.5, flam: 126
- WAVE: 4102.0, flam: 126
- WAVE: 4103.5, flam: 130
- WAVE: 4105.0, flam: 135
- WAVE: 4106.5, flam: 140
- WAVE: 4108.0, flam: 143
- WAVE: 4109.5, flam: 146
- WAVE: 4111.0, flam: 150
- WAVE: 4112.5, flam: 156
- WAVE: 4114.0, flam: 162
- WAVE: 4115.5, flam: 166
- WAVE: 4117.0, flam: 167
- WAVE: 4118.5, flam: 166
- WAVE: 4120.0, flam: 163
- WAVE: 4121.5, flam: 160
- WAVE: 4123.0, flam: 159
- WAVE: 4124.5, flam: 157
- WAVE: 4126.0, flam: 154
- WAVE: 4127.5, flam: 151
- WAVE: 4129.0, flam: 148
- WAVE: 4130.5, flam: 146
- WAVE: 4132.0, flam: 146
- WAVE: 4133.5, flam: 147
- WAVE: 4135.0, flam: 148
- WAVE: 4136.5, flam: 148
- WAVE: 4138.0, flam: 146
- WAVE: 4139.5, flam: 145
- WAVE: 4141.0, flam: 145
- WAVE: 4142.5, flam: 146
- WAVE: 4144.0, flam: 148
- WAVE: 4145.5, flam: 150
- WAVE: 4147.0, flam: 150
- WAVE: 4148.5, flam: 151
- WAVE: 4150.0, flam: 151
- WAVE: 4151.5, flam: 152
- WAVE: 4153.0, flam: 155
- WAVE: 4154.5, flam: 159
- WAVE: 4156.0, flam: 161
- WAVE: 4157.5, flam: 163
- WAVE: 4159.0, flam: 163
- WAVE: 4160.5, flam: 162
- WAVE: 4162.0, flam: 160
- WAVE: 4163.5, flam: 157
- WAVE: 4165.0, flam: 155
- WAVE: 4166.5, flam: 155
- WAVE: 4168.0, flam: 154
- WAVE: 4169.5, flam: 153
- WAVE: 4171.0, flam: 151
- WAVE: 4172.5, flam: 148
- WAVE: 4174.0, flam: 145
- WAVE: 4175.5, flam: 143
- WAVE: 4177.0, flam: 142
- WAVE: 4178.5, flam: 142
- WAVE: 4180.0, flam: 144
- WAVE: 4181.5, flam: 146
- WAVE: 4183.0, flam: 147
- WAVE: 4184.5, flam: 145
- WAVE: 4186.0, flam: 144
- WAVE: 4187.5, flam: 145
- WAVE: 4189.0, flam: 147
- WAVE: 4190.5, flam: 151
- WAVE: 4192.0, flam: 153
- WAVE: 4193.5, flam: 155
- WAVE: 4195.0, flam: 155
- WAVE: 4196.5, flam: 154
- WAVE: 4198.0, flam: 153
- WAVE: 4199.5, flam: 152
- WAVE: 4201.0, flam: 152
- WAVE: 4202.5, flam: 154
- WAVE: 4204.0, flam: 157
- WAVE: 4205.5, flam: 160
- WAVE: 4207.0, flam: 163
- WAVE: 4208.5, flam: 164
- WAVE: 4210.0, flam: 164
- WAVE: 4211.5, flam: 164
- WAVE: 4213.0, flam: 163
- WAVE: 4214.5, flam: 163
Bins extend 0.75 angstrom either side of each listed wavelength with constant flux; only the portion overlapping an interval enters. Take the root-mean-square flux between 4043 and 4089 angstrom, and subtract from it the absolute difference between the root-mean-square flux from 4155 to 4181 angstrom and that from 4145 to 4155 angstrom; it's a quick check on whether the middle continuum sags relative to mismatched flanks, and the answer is 154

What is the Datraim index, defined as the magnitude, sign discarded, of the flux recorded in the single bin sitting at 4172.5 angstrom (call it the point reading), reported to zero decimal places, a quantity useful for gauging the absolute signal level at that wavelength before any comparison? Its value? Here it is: 148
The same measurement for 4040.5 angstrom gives 164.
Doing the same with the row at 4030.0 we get 156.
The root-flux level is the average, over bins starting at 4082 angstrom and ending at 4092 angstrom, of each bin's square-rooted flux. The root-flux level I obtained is 12.3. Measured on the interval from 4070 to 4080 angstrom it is 12.5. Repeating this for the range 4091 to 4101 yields 11.8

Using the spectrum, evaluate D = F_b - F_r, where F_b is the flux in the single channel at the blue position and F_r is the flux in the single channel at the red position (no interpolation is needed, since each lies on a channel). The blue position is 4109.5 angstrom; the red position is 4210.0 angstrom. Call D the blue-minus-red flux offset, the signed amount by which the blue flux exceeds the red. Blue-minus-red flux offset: -18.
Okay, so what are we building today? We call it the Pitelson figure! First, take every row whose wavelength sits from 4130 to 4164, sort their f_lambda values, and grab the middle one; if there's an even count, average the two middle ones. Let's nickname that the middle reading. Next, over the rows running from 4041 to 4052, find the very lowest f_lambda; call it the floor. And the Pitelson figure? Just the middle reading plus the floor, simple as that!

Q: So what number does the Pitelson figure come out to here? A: 304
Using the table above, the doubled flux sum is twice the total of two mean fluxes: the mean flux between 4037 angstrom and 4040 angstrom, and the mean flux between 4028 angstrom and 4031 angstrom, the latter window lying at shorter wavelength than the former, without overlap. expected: 641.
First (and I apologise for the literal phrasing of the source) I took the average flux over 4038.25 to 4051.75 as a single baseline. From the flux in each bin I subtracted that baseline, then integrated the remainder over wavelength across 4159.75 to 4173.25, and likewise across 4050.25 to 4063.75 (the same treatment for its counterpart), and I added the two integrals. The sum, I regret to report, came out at -108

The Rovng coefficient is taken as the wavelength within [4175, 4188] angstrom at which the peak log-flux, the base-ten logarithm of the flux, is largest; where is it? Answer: 4183.0 angstrom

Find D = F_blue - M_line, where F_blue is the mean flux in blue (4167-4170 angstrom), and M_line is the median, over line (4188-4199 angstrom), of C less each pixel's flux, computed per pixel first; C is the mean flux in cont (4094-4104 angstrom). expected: 174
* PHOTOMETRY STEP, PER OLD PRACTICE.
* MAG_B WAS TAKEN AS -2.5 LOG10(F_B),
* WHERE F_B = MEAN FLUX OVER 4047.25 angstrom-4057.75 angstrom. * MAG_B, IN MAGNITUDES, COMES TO -5.48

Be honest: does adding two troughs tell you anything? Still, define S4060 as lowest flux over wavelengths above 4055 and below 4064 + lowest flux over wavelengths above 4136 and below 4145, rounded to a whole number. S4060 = 295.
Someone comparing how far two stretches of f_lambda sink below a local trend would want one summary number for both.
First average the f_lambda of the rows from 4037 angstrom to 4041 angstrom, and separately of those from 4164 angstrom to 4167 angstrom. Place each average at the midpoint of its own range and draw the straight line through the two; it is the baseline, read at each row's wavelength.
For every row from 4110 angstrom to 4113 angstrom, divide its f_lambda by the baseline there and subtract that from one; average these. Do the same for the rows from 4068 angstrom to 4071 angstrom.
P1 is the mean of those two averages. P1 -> 0.03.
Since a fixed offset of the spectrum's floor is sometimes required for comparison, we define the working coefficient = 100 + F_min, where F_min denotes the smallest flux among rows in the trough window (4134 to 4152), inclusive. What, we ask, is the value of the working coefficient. 245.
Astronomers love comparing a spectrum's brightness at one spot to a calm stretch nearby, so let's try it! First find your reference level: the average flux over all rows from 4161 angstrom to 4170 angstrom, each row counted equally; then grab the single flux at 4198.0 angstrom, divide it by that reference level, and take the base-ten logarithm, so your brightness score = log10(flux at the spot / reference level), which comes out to -0.008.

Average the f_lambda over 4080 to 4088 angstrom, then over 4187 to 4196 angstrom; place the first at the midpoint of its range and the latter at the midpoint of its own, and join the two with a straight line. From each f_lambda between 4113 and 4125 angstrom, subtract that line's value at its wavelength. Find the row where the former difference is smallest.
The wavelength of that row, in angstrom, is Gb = 4124.5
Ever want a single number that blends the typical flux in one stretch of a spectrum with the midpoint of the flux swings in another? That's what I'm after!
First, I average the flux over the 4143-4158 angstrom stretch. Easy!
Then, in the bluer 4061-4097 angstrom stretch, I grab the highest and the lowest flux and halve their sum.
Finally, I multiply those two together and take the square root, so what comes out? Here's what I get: 151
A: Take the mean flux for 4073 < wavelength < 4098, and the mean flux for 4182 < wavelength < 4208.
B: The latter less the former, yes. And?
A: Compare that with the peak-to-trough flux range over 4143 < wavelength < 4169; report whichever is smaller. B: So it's 2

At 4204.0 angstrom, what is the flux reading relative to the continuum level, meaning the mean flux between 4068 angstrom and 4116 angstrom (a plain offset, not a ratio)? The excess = 9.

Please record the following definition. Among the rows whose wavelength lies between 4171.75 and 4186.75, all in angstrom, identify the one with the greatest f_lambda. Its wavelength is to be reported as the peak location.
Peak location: 4172.5 angstrom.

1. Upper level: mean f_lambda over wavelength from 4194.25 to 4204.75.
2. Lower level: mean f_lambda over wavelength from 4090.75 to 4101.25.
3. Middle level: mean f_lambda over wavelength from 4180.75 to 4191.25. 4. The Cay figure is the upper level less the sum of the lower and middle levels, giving -131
